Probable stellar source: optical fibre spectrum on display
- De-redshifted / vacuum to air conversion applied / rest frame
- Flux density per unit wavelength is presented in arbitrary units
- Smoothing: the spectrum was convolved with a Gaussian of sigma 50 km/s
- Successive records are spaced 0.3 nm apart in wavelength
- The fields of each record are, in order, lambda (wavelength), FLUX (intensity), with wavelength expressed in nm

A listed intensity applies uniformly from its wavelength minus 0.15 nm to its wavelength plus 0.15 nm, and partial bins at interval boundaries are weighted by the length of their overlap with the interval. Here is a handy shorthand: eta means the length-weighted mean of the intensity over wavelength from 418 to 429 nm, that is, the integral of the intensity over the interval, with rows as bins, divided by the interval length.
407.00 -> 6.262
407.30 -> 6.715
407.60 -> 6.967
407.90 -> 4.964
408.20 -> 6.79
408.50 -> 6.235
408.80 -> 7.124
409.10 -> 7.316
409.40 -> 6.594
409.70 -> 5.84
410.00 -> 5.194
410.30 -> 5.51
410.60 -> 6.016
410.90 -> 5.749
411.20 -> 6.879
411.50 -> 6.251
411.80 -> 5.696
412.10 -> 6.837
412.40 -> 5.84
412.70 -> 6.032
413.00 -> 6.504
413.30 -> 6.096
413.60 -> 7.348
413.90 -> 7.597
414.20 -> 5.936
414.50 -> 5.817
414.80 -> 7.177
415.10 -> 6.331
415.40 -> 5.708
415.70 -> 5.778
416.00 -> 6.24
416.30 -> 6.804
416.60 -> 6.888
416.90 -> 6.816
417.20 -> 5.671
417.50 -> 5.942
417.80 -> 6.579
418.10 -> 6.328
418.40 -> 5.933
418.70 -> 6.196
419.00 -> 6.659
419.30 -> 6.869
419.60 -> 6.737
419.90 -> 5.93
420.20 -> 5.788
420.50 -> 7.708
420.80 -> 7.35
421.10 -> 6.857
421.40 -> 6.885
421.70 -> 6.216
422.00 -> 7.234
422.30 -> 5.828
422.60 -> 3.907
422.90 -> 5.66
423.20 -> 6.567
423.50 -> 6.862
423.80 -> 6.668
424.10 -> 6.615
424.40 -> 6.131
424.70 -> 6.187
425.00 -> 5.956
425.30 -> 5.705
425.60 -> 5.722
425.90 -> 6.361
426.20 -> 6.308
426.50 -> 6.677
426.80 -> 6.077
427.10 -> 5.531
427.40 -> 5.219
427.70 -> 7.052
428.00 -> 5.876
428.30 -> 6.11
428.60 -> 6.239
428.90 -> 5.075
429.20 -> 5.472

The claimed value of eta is 6.25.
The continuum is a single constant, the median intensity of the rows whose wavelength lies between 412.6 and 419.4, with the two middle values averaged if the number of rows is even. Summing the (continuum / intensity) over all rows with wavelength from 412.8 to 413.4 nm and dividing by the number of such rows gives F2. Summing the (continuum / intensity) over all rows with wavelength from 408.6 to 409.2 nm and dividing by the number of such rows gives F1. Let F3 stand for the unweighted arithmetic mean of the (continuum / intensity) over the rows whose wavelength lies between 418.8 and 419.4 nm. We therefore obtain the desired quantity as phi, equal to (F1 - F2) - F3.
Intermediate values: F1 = 0.88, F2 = 1.01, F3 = 0.94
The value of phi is -1.065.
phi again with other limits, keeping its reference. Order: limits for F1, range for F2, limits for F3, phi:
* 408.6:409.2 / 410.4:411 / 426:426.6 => -1.175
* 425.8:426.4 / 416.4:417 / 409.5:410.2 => -1.076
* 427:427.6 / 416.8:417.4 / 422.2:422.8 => -1.197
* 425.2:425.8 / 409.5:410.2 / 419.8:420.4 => -1.124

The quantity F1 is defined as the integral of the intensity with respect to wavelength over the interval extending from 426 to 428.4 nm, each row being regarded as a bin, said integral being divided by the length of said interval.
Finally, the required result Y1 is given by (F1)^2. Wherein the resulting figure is 37.4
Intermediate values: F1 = 6.11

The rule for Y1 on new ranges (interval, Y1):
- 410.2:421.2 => 40.8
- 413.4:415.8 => 41.8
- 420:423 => 40.3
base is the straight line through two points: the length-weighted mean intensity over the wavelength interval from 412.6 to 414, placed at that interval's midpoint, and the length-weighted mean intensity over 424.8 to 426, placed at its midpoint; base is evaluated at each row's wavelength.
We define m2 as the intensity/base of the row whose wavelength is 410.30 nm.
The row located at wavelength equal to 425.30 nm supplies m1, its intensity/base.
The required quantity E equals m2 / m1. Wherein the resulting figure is 0.83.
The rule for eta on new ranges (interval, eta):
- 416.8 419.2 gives 6.27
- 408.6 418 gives 6.33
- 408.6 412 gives 6.21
